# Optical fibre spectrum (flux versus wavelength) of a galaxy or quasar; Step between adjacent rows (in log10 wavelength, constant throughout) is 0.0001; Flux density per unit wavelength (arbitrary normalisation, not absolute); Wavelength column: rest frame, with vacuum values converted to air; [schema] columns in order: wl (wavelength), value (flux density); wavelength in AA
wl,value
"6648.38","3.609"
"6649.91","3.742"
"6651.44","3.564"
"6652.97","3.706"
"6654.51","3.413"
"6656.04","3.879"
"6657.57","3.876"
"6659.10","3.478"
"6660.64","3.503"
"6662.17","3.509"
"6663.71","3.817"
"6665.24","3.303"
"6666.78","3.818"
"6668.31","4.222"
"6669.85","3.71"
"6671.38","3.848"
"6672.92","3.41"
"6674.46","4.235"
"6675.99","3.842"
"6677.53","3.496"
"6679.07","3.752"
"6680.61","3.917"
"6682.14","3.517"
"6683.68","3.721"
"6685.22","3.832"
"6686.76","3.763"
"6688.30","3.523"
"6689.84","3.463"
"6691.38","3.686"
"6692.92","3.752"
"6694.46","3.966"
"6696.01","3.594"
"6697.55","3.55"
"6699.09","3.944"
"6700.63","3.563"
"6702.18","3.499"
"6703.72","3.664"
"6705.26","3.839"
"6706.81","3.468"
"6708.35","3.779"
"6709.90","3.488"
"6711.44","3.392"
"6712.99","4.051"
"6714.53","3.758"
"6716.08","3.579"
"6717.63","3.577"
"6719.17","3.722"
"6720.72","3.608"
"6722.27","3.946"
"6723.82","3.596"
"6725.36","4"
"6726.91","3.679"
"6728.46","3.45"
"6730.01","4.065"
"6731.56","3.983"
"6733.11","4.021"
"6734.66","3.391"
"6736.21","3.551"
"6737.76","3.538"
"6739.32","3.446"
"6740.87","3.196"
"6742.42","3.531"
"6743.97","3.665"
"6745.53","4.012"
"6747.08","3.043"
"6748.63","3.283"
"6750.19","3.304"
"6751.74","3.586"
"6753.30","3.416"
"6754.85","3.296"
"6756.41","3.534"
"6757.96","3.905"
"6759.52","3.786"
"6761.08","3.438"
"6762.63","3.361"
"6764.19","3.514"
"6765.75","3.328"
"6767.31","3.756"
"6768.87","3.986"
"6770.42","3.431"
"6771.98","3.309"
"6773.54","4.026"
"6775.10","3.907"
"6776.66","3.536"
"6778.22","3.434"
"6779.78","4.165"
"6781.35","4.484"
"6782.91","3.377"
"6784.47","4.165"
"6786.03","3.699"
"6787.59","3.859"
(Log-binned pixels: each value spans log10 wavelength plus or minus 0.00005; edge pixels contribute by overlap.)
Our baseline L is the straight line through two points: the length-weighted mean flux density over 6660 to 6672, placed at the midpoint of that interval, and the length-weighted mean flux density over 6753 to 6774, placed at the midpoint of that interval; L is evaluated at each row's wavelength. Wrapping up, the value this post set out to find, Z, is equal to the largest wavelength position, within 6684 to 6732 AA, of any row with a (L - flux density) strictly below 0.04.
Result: 6731.56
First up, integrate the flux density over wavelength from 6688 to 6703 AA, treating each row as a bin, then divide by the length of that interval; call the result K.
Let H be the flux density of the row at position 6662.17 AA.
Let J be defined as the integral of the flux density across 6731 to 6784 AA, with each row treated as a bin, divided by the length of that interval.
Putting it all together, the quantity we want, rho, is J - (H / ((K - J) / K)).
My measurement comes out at -244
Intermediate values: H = 3.509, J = 3.61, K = 3.66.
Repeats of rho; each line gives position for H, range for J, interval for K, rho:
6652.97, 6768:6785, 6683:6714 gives 118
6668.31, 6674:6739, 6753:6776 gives 155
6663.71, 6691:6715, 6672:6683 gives -263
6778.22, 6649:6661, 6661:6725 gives -238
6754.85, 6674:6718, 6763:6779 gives 156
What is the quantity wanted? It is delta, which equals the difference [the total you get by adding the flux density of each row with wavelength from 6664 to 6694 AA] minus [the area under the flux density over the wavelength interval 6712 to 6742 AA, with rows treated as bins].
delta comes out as -39.8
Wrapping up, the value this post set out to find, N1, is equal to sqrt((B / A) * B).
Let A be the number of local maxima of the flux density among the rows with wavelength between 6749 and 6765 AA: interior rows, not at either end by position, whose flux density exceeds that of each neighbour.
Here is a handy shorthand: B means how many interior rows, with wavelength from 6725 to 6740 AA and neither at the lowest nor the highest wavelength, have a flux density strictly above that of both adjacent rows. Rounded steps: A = 2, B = 3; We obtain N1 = 2.1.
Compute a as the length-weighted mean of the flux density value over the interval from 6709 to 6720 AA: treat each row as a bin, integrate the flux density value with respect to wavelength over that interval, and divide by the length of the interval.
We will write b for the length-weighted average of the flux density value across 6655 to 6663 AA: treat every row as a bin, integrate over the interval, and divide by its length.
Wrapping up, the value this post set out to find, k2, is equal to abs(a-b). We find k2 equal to 0.011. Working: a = 3.65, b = 3.64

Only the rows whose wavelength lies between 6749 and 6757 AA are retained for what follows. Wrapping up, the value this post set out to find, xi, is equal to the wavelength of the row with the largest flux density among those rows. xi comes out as 6751.74 AA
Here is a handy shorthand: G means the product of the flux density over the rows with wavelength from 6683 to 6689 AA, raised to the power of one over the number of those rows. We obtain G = 3.71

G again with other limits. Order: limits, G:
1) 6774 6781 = 3.75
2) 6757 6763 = 3.62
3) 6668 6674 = 3.79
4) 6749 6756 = 3.40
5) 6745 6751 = 3.39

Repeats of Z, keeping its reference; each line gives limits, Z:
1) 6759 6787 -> 6786.03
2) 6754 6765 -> 6759.52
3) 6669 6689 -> 6686.76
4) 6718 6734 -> 6733.11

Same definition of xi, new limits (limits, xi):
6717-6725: 6722.27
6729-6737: 6730.01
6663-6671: 6668.31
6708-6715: 6712.99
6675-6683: 6680.61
